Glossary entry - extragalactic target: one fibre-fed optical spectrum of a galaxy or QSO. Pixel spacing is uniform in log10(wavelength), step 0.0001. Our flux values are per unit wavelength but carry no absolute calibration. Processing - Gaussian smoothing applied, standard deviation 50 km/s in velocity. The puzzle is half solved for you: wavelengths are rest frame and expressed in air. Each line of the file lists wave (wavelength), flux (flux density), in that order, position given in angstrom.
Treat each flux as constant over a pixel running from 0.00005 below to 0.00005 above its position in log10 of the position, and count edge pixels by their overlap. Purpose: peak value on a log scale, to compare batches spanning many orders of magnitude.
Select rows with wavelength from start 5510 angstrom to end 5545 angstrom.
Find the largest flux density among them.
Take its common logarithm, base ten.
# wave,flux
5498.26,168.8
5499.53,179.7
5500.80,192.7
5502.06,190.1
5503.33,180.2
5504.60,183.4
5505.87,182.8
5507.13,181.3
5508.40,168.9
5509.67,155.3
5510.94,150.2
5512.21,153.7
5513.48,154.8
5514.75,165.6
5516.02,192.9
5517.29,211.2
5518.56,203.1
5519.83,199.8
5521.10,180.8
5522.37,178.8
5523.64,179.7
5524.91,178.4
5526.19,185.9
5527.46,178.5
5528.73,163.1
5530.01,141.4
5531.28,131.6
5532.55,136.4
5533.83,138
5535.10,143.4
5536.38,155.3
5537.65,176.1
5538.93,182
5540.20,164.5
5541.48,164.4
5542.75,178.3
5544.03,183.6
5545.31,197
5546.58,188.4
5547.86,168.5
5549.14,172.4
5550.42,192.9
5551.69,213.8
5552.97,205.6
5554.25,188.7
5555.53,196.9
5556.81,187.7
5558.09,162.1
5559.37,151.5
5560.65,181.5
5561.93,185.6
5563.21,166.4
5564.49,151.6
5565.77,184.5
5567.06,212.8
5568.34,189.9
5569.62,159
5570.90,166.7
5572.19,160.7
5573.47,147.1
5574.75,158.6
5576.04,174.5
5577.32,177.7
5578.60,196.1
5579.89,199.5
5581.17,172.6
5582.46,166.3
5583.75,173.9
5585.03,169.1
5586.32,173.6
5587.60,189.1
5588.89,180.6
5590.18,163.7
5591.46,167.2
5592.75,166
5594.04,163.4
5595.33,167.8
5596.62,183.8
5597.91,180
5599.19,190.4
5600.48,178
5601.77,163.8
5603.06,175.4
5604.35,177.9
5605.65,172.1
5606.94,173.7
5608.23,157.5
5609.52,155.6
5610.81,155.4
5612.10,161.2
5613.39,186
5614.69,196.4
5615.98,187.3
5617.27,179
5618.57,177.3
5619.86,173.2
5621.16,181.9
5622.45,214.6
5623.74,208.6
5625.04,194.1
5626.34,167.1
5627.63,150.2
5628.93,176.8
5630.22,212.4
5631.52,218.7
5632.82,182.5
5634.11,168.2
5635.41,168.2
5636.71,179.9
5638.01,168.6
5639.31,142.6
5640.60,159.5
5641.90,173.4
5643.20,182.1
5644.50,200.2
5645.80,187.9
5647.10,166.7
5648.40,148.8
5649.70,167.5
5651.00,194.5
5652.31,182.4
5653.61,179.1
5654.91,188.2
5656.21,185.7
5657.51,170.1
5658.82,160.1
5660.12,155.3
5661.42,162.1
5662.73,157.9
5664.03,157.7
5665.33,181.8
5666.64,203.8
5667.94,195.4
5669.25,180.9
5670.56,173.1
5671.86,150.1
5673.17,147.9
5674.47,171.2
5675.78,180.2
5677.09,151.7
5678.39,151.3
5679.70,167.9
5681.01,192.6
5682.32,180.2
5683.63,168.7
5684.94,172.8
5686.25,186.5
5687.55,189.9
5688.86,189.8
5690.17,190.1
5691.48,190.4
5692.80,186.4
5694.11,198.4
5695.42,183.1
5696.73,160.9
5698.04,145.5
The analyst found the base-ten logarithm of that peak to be 2.32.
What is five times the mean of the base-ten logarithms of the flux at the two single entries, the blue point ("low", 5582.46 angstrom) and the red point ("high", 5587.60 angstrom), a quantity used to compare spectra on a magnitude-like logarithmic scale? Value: 11.2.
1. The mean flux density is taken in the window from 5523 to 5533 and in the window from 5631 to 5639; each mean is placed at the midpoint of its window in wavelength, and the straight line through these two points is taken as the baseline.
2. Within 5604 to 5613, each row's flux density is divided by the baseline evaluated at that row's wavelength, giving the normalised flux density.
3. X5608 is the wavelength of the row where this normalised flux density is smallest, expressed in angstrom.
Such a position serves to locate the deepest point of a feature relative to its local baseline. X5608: 5610.81 angstrom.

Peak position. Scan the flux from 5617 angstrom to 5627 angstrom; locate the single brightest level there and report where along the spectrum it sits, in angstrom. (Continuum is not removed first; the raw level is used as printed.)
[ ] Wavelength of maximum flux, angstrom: 5622.45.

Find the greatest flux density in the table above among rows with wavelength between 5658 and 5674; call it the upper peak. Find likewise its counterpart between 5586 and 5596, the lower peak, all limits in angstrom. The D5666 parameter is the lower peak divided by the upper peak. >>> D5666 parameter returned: 0.93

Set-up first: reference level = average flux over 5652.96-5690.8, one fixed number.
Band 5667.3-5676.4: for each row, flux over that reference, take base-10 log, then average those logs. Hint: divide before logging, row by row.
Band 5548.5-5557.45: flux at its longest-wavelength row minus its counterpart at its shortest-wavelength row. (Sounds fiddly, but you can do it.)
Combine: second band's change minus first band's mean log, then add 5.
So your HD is 20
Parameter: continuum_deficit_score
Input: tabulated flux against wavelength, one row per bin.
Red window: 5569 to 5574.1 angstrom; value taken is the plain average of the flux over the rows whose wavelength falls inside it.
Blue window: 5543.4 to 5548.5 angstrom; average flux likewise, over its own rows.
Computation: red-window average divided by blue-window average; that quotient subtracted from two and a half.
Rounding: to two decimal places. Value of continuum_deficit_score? 1.64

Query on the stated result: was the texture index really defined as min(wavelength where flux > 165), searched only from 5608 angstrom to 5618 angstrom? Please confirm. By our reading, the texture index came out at 5613.39 angstrom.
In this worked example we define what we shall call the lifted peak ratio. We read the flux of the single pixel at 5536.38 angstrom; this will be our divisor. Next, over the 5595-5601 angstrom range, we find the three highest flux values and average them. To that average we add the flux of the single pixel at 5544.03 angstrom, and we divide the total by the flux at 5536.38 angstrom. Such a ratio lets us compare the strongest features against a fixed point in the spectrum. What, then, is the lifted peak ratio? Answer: 2.37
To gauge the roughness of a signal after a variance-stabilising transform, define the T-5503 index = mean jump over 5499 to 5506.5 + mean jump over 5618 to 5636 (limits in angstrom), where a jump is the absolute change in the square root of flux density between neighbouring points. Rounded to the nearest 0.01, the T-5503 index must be 0.86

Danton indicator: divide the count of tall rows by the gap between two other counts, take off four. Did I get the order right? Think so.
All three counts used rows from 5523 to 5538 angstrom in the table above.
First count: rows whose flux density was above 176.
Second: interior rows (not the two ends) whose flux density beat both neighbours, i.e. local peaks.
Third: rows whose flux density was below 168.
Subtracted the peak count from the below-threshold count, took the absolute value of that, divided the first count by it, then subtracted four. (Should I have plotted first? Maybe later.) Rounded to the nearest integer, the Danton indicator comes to -3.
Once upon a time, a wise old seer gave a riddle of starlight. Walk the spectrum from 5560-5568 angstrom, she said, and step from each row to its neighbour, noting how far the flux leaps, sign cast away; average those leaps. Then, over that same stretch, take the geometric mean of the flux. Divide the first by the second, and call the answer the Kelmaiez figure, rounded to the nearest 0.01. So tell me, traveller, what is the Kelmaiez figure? 0.11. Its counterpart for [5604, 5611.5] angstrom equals 0.03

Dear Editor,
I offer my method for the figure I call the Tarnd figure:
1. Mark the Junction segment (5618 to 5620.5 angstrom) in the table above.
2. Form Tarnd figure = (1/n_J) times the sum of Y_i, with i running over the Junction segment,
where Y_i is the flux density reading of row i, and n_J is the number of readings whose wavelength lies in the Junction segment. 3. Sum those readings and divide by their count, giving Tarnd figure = 175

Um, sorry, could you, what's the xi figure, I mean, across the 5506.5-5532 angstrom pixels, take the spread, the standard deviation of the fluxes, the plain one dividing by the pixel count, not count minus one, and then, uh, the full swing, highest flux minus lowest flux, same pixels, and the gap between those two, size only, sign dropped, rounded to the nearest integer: 59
